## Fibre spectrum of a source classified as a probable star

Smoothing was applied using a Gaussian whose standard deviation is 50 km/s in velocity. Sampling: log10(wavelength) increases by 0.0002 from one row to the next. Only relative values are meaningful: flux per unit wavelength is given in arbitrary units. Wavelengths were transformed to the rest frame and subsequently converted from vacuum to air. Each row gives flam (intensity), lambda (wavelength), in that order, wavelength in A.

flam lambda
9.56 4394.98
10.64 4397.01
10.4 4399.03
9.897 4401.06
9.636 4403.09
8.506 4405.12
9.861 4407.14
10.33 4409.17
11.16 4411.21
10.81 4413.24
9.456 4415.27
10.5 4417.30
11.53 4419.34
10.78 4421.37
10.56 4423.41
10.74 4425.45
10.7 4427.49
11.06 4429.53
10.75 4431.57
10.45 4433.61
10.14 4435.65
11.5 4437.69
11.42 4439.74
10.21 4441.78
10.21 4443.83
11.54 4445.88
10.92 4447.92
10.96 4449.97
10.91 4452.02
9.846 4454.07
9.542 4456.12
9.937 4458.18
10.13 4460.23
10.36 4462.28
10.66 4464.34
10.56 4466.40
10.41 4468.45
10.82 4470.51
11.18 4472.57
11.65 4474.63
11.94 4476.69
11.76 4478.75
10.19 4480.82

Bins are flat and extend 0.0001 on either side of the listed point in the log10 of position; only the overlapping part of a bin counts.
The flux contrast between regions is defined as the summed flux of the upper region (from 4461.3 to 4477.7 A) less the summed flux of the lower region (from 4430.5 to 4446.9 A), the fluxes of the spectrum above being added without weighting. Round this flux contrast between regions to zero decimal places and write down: 1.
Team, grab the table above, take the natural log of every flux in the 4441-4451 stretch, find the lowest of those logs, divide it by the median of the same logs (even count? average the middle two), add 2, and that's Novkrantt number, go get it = 2.97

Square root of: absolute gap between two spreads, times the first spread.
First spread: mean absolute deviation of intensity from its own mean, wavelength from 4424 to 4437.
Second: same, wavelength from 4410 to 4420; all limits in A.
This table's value 0.28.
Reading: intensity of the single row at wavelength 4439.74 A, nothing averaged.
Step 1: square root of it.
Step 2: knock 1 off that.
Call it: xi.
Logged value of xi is 2.38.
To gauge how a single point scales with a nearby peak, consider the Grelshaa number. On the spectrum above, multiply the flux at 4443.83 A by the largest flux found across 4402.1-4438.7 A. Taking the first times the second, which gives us 118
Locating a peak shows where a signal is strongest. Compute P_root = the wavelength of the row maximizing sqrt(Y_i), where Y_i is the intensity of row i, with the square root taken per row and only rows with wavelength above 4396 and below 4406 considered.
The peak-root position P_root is 4397.01 A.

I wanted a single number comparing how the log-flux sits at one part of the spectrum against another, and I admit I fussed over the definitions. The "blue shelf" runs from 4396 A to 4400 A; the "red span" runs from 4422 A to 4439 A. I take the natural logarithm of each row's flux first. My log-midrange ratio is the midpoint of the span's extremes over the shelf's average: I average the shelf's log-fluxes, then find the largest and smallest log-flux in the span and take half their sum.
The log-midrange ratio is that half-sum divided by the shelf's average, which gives 1.01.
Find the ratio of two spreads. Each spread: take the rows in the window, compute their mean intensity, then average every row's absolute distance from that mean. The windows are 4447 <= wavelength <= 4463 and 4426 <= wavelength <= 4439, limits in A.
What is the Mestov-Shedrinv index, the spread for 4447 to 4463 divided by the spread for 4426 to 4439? 1.3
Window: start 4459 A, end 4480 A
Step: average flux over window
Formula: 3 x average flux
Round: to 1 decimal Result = 32.8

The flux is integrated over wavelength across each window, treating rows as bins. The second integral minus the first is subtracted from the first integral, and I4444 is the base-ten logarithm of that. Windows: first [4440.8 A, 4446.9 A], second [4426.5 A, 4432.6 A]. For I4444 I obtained 1.81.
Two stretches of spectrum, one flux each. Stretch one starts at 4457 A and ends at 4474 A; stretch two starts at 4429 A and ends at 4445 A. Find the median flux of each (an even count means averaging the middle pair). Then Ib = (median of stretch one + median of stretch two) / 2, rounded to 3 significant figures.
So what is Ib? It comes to 10.5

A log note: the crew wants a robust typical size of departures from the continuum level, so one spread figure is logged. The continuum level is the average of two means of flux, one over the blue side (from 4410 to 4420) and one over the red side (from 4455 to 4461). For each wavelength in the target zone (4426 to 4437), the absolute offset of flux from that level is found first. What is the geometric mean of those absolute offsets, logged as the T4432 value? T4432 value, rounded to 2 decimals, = 0.33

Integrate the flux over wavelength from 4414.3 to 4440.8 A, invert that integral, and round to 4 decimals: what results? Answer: 0.0035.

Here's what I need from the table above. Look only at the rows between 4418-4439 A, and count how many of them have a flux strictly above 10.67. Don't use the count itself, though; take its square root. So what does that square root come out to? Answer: 2.65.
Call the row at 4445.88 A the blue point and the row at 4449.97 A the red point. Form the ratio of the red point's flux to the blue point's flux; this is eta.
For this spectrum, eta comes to 0.95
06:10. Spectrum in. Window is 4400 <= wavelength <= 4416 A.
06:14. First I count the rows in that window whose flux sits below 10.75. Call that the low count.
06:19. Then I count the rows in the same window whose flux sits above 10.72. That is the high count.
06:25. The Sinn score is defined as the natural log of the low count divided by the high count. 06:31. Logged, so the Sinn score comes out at 1.1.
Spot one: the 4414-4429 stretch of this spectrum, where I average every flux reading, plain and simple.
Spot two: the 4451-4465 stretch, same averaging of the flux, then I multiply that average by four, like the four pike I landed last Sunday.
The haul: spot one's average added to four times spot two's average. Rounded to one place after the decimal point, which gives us 51.4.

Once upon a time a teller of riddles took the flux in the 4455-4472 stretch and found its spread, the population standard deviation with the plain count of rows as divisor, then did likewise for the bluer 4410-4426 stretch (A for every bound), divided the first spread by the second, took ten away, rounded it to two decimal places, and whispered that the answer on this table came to -9.31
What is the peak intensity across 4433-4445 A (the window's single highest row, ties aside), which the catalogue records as 11.5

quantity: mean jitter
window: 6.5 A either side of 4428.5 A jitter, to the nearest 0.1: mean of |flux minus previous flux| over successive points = 0.2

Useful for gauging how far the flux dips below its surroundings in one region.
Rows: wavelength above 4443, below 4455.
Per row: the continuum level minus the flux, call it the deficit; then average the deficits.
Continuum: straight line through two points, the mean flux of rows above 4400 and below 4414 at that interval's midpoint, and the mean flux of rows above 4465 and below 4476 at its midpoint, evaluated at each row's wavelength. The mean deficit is -0.11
